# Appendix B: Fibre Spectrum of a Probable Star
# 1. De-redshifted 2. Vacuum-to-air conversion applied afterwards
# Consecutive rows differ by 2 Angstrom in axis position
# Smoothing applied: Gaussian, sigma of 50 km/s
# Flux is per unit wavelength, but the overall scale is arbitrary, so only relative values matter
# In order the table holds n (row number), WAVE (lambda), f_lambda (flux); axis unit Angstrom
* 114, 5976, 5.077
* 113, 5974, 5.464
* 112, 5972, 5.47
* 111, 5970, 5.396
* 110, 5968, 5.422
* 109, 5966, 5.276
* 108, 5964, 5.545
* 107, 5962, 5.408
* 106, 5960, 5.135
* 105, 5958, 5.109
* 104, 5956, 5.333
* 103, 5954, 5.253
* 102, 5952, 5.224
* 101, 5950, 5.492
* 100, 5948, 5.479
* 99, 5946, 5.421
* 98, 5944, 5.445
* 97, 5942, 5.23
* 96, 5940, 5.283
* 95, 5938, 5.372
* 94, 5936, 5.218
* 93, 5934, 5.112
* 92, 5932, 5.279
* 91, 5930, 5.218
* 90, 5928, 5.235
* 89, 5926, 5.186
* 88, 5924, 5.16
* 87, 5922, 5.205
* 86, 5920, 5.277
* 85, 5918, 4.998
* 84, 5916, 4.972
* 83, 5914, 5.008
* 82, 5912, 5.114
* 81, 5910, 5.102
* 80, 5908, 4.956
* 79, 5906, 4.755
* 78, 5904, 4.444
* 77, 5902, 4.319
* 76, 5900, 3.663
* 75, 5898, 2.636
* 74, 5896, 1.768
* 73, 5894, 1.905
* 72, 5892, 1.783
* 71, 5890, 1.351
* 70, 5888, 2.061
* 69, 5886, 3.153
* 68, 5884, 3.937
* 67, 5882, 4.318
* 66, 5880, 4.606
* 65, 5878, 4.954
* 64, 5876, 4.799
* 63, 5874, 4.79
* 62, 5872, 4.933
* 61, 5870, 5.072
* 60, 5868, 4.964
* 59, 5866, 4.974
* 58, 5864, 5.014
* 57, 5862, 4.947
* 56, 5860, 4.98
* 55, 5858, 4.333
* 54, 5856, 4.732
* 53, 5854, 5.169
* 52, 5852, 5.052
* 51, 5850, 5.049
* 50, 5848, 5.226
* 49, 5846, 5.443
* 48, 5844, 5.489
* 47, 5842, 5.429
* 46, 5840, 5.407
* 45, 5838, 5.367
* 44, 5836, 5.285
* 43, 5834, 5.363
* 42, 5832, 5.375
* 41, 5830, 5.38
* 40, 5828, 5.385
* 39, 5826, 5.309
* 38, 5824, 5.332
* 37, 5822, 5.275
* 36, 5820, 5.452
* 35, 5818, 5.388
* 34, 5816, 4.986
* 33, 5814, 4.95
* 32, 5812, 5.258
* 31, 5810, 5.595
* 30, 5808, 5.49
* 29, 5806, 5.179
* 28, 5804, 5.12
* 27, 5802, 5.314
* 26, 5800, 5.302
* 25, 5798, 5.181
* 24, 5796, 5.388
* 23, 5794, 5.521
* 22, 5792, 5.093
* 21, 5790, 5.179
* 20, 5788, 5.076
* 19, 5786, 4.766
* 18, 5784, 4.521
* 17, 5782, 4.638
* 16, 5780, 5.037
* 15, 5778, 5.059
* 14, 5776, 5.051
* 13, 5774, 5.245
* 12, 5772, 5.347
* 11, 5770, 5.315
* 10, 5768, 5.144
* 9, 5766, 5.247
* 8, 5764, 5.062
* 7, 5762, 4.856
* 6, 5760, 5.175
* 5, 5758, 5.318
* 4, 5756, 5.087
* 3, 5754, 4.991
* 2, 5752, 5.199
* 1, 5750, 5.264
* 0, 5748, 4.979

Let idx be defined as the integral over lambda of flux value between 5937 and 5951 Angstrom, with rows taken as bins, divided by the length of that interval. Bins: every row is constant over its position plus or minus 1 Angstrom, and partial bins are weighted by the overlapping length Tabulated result 5.4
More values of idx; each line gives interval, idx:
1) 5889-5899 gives 1.9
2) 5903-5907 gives 4.6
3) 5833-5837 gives 5.3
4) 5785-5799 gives 5.2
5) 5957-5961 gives 5.1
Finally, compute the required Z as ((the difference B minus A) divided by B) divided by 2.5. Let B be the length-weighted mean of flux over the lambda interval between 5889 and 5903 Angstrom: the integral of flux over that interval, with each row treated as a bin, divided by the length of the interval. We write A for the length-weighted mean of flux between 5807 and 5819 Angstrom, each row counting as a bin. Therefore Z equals -0.45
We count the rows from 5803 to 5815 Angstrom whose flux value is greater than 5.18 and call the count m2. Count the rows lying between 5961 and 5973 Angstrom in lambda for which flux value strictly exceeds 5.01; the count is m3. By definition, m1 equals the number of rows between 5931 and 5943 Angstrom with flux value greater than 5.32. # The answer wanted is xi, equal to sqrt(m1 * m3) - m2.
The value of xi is -0.6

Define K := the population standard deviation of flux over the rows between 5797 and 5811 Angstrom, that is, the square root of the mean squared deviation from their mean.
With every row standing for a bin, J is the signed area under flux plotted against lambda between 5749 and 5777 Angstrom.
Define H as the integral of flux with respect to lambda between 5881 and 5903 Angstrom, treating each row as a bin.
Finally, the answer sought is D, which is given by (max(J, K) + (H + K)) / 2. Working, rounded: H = 62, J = 145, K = 0.16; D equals 103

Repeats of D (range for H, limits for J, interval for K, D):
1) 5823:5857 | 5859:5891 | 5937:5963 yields 159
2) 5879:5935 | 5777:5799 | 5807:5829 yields 172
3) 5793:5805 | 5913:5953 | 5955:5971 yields 137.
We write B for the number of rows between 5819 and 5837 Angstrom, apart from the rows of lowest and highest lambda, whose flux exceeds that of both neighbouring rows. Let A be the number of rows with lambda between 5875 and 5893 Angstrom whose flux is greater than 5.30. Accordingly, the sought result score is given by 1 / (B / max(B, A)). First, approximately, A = 0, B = 2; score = 1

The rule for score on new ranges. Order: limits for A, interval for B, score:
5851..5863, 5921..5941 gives 1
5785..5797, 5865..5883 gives 1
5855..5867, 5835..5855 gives 1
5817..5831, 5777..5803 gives 3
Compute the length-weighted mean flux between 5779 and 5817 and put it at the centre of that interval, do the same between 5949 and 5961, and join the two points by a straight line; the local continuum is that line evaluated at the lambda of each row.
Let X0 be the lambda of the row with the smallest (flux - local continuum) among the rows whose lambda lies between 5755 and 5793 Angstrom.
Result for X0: 5784 Angstrom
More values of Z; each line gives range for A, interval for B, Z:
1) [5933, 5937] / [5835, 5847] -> 0.02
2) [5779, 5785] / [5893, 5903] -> -0.26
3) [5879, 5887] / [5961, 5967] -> 0.10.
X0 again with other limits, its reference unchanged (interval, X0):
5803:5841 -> 5814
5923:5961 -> 5958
